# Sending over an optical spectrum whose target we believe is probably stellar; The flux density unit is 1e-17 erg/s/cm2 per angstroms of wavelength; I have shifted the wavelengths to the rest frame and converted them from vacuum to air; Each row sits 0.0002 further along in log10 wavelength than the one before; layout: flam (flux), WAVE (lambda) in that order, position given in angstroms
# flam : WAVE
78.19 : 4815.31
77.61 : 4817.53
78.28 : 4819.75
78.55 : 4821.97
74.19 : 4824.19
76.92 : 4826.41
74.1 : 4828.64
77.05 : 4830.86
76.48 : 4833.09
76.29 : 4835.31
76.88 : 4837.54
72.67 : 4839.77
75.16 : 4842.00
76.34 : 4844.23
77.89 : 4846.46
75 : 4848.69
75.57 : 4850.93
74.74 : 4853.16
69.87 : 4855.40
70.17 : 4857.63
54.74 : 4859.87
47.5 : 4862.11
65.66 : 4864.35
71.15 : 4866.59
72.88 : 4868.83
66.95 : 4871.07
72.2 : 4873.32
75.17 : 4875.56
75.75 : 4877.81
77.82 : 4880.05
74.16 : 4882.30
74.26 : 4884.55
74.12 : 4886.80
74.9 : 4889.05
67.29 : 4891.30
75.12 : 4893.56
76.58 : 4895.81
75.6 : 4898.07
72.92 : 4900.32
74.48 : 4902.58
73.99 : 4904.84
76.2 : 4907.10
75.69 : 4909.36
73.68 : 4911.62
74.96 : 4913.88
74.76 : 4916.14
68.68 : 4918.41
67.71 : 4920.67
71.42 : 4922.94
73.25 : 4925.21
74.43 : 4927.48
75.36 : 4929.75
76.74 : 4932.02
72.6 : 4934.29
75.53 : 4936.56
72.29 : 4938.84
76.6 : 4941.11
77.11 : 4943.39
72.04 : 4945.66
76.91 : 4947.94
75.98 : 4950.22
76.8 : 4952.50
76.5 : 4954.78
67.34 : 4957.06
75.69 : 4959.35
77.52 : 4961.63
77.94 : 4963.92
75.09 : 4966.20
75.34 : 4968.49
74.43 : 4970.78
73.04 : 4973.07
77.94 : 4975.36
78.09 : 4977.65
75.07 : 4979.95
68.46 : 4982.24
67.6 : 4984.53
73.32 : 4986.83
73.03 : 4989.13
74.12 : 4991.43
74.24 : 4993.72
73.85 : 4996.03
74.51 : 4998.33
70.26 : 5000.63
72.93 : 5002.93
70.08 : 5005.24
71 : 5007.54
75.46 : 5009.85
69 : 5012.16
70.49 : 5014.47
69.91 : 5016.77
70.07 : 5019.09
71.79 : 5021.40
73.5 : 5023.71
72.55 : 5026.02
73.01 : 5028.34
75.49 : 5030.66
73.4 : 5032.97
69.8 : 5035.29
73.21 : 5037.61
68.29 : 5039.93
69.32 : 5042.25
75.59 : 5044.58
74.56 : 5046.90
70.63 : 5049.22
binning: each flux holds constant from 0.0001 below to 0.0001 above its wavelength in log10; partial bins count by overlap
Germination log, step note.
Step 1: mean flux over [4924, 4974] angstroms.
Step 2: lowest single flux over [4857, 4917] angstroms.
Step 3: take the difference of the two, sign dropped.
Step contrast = 27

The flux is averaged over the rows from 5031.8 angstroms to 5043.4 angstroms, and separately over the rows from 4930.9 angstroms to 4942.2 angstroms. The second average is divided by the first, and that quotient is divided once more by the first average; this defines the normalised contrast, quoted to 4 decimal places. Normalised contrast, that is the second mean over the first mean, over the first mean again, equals 0.0149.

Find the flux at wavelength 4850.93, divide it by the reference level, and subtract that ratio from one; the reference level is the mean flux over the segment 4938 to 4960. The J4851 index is -0.01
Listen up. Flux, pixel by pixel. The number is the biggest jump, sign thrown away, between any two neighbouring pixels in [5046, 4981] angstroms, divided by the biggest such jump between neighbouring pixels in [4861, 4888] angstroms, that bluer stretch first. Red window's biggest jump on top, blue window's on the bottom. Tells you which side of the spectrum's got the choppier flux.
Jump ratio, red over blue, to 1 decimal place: 0.4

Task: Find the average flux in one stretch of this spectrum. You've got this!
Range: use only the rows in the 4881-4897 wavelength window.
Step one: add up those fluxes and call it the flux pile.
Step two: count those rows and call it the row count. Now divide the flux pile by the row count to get 73.8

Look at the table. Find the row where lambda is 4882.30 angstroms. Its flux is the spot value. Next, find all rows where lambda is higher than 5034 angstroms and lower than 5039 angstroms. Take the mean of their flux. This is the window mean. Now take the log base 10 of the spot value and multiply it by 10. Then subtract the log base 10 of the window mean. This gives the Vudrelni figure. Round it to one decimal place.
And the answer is 16.8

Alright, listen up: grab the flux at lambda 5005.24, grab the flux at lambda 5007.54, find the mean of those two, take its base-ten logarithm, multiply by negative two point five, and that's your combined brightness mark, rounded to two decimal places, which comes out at -4.62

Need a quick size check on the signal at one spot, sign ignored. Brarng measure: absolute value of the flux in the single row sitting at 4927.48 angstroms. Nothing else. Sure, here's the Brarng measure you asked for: 74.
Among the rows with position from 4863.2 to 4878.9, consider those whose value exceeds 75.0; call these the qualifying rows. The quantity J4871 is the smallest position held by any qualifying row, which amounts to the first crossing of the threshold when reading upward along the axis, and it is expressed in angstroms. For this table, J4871 4875.56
